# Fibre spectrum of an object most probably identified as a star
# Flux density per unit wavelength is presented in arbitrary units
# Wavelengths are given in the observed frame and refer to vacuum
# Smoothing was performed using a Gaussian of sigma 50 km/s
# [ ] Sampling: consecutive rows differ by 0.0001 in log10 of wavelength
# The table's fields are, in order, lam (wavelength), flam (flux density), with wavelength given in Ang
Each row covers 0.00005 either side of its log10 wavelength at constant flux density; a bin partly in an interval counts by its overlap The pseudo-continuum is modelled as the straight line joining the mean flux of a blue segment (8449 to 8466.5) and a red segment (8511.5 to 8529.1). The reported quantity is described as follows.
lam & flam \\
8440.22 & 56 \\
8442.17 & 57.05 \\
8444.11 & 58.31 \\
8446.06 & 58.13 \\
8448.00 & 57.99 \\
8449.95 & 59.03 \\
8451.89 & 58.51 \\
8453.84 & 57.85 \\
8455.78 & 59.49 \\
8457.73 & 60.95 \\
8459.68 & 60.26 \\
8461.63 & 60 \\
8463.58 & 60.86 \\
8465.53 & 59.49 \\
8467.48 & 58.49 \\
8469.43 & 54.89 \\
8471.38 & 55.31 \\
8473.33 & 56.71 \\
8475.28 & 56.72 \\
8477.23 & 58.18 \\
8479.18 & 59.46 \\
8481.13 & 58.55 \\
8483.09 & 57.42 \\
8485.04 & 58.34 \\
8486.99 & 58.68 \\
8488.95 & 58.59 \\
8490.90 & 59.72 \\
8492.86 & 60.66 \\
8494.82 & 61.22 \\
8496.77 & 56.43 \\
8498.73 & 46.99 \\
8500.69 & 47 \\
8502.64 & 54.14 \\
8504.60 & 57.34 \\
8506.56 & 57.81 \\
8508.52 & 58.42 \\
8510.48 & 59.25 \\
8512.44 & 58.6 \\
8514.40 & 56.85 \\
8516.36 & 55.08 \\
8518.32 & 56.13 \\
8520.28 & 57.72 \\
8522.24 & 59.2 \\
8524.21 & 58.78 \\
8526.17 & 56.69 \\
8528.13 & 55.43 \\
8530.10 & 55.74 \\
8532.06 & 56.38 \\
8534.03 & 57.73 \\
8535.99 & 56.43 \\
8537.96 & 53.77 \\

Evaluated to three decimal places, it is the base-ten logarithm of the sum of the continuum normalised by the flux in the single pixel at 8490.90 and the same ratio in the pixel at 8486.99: 0.295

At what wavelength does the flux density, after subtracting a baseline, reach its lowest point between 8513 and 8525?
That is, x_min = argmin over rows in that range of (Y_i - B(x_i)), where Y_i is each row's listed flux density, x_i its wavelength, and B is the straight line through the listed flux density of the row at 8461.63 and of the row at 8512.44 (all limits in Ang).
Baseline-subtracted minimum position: 8516.36 Ang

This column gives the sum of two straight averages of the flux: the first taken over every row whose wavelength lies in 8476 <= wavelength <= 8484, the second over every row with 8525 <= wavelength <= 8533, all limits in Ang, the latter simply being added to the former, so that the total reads 114.5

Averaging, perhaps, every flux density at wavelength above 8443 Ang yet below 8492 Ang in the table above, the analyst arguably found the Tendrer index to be 58.5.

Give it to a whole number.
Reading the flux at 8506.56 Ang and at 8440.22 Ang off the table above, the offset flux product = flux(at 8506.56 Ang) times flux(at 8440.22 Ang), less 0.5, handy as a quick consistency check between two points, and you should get 3237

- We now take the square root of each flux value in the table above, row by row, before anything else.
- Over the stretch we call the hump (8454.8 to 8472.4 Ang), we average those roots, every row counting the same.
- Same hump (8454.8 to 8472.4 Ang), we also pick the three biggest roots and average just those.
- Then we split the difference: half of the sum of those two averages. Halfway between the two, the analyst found 7.73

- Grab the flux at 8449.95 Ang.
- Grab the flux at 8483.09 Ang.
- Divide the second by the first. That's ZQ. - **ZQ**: 0.97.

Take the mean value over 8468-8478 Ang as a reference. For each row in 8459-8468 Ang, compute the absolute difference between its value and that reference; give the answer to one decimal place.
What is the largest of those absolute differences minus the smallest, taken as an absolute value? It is 2.4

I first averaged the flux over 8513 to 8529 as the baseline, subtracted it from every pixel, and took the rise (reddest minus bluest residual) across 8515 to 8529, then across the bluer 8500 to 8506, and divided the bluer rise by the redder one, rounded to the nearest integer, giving 30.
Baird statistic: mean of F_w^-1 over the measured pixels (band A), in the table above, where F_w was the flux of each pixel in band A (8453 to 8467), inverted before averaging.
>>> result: 0.0167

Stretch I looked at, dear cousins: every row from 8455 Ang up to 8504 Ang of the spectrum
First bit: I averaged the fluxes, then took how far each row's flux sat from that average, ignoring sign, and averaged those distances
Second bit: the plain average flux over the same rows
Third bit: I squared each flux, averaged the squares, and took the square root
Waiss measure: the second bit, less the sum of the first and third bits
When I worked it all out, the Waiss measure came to -2.7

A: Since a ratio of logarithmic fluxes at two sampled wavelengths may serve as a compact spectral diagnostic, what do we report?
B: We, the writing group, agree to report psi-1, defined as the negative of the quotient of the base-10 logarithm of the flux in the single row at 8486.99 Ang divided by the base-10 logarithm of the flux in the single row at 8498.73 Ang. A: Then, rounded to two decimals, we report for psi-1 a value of -1.06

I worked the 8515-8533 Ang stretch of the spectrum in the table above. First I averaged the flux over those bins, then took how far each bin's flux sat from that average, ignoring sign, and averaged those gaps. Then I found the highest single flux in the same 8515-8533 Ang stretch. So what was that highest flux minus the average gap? 58.0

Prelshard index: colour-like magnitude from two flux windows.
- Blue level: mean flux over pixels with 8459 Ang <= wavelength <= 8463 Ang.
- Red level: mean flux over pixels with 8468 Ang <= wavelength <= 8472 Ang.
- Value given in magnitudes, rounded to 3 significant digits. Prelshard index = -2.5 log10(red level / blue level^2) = 4.54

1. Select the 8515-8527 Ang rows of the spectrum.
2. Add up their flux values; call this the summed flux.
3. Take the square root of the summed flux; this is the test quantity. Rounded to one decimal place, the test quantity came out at 18.5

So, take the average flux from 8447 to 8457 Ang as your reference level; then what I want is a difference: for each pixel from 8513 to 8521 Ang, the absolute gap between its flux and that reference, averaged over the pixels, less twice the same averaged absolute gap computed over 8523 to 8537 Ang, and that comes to -1.7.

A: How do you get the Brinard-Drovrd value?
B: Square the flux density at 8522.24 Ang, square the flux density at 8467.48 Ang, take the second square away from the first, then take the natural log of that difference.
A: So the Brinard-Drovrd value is 4.43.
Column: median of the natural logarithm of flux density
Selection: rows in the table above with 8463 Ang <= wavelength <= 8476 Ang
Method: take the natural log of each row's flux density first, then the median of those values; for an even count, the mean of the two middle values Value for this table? 4.04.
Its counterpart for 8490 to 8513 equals 4.06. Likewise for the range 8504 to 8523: 4.06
